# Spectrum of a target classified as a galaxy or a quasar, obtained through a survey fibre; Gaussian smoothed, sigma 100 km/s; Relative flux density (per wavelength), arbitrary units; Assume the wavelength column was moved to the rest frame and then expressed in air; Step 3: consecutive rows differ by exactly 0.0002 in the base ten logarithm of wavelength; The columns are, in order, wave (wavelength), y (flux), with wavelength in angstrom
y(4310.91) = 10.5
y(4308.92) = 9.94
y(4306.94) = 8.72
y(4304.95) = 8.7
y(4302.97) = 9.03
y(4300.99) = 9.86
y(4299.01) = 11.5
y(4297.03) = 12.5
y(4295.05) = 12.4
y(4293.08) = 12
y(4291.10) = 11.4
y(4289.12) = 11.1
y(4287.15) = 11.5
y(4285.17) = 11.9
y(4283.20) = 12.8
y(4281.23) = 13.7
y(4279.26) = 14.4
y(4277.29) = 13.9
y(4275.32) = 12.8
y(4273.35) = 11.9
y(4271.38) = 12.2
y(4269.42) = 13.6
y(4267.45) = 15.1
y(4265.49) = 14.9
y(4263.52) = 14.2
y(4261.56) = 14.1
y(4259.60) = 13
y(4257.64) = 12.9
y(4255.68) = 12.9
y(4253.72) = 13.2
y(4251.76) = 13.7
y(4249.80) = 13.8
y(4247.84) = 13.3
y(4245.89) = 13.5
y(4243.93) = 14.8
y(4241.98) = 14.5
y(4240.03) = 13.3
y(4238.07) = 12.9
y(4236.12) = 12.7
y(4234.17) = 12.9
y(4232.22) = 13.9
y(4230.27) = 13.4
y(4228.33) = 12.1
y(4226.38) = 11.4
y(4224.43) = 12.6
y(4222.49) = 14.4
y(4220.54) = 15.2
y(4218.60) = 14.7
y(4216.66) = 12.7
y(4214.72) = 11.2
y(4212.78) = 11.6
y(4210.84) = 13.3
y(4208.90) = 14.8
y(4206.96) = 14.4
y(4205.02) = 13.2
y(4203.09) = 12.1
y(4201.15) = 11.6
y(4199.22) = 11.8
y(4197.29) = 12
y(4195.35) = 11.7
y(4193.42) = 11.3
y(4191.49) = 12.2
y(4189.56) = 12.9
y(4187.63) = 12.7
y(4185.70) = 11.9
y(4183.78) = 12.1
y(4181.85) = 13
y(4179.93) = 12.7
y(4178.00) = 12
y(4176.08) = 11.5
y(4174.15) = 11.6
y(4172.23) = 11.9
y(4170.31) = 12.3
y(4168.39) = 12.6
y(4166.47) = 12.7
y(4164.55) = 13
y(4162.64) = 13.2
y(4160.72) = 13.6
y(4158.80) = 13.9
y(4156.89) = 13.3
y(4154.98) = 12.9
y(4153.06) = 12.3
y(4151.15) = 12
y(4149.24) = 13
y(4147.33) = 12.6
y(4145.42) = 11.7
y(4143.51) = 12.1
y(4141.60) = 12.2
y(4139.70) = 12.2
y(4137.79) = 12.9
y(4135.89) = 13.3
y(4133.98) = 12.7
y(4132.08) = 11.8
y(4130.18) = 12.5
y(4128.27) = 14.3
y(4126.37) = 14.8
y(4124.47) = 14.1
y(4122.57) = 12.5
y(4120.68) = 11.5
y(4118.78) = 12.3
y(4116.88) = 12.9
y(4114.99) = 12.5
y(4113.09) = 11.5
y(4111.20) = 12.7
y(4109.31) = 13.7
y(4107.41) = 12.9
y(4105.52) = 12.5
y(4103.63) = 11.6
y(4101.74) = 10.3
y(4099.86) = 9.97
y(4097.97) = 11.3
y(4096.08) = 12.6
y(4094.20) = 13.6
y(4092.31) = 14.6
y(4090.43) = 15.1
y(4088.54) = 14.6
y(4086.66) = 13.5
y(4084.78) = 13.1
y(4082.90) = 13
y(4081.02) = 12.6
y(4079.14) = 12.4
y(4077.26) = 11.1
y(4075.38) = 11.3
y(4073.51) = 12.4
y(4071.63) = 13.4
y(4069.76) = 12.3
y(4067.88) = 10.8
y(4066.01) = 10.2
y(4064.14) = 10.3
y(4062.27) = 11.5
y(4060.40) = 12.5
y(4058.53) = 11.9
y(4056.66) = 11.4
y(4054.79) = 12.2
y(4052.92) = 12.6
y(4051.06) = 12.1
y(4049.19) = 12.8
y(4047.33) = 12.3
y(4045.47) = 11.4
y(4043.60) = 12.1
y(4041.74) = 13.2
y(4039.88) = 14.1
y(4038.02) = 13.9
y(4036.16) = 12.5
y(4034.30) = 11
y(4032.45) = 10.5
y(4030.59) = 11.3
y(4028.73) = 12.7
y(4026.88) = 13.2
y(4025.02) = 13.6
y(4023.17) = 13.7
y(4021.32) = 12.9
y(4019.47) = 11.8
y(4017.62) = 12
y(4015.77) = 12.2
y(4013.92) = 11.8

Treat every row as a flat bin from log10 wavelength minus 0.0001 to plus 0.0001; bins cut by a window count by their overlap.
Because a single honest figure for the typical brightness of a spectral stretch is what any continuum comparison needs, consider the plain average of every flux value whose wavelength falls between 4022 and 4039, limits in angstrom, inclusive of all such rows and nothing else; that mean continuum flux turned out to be 12.5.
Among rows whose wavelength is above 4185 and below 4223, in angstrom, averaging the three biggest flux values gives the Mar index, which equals 14.9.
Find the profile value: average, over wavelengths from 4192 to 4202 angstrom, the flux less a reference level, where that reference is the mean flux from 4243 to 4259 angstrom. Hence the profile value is -1.8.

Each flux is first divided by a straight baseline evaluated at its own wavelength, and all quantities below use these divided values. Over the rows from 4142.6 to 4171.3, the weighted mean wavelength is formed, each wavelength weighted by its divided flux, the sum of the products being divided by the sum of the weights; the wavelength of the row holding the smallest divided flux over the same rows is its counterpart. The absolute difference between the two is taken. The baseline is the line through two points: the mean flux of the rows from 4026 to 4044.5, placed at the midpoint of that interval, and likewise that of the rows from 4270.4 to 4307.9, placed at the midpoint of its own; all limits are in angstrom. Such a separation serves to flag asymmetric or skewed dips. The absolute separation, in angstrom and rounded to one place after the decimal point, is 11.6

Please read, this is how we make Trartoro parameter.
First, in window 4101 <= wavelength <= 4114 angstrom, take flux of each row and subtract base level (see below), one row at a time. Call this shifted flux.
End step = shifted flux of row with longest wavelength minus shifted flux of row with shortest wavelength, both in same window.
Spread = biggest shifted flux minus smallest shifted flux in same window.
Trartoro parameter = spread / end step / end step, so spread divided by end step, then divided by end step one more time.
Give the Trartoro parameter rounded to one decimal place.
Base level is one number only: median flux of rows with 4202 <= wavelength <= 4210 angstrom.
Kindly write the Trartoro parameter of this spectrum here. 2.4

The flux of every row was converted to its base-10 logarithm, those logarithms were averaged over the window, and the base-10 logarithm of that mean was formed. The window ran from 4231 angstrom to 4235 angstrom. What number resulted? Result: 0.052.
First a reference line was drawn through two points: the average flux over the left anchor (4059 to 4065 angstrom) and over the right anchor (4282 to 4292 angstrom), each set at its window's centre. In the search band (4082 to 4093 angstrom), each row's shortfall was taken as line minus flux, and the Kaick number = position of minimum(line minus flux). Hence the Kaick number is 4090.43 angstrom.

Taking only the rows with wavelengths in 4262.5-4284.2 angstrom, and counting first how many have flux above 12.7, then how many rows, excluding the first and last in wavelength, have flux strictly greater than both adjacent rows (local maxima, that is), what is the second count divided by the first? 0.22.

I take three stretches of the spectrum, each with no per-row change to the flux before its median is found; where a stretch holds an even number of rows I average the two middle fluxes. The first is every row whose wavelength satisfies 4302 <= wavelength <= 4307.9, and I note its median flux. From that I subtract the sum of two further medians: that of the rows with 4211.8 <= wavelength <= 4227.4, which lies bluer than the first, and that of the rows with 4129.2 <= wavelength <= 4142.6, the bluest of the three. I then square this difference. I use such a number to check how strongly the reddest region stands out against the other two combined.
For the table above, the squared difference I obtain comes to 270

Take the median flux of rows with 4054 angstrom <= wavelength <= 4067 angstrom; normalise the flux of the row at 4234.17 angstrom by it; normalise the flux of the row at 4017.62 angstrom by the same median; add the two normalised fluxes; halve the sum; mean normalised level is 1.08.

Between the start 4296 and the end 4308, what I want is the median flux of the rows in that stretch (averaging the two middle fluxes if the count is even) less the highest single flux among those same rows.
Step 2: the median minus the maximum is -3.1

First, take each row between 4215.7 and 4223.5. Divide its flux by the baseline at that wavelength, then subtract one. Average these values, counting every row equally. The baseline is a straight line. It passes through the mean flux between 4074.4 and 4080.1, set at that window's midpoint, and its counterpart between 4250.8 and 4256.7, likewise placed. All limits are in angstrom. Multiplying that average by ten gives 1.0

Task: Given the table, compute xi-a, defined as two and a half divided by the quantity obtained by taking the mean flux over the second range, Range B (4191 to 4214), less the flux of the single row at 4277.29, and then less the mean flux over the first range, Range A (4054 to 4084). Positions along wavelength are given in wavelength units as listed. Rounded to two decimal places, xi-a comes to -0.19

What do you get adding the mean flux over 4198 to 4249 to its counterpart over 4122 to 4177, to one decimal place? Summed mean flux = 25.9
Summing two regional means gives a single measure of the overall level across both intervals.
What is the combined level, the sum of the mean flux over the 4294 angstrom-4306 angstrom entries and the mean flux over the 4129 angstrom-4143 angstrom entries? 23.2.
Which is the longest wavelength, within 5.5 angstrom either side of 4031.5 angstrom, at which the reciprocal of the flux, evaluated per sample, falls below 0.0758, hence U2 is 4026.88 angstrom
